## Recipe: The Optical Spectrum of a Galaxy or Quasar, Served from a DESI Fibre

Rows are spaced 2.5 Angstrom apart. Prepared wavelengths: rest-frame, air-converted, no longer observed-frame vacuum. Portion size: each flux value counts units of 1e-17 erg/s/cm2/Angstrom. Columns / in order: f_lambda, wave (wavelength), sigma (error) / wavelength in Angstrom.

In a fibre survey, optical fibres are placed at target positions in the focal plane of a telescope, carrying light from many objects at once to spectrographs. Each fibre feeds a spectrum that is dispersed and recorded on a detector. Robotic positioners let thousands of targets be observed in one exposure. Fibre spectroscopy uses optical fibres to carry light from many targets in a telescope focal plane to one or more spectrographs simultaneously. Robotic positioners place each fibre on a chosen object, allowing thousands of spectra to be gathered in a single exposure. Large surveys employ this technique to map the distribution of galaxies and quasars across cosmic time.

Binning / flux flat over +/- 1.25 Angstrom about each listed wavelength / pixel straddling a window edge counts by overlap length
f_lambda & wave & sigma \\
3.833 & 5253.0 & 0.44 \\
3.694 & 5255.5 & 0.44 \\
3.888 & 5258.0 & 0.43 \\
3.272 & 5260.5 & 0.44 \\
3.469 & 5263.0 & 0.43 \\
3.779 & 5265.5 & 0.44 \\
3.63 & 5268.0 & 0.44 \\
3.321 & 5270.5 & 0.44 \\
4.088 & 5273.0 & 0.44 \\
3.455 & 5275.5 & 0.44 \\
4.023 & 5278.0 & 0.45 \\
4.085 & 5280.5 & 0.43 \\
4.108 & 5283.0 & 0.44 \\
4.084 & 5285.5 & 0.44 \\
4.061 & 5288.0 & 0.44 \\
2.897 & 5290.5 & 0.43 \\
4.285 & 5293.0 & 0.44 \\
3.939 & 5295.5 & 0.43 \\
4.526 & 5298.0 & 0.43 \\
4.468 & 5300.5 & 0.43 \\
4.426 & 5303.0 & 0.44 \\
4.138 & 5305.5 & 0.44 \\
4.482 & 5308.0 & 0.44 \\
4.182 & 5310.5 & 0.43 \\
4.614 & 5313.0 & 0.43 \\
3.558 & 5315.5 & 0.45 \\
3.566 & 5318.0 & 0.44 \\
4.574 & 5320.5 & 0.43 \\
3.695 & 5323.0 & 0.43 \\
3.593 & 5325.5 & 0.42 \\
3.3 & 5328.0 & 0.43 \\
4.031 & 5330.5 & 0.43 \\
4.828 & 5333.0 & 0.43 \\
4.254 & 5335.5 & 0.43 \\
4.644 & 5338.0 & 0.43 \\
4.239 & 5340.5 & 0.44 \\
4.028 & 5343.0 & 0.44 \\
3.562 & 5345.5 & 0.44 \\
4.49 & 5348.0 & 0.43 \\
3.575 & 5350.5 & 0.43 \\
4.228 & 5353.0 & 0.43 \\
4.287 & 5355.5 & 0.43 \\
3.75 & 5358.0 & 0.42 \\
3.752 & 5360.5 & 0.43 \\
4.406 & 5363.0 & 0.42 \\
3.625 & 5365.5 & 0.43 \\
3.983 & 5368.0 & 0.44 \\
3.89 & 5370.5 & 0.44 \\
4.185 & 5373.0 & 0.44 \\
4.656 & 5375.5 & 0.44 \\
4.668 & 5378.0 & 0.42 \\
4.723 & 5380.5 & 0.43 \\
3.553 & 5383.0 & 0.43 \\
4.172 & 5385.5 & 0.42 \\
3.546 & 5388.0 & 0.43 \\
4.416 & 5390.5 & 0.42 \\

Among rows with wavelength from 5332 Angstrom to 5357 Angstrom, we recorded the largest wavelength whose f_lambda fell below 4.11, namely 5350.5 Angstrom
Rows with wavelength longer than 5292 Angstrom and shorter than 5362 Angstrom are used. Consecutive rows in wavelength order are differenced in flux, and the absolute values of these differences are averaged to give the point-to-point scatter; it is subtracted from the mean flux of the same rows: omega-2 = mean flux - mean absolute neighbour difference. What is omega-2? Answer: 3.65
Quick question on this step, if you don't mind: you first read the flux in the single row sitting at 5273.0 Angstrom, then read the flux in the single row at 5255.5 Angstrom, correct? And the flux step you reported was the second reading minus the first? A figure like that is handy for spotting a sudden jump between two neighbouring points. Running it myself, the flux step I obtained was -0.39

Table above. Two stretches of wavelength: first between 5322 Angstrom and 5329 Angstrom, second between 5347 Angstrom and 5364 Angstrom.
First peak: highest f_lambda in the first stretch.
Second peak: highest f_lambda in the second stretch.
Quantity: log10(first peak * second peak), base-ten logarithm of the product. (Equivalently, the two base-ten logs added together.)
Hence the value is 1.22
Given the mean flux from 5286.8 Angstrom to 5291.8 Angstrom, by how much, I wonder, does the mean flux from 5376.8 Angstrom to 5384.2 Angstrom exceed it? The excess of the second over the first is 0.84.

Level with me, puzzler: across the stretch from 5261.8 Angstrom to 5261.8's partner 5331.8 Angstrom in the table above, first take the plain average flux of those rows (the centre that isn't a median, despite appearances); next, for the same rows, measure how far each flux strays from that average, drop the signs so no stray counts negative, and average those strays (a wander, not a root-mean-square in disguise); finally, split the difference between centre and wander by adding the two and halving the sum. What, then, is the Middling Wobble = 2.15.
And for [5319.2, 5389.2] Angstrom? 2.23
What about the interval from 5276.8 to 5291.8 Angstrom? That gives 2.10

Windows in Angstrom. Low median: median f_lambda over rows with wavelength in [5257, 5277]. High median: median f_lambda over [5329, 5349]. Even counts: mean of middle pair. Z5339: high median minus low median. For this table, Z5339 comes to 0.7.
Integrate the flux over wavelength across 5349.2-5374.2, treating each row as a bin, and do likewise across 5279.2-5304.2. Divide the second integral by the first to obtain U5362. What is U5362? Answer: 1.03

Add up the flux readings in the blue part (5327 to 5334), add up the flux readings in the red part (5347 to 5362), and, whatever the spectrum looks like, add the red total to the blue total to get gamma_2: 36.2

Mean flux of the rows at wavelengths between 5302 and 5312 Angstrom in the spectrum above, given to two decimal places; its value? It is 4.31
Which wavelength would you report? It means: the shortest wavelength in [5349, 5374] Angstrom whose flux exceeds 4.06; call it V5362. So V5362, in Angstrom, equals 5353.0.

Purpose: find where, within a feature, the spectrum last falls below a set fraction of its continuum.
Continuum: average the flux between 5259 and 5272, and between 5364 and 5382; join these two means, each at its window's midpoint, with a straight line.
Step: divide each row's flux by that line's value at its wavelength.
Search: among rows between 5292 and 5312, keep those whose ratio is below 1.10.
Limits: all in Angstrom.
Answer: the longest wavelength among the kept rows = 5310.5 Angstrom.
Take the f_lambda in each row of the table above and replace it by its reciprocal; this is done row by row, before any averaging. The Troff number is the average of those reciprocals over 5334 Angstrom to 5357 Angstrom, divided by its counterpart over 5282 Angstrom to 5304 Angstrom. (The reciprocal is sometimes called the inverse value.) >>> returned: 0.98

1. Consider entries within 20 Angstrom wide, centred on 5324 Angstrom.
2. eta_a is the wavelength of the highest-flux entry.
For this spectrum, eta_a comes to 5333.0 Angstrom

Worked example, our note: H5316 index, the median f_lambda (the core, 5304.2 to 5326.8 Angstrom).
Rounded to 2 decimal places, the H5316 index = 4.14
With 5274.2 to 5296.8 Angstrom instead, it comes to 4.06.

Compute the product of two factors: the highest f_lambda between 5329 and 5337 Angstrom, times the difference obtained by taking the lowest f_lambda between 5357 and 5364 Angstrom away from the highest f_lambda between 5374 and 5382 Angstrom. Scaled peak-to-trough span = 4.7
